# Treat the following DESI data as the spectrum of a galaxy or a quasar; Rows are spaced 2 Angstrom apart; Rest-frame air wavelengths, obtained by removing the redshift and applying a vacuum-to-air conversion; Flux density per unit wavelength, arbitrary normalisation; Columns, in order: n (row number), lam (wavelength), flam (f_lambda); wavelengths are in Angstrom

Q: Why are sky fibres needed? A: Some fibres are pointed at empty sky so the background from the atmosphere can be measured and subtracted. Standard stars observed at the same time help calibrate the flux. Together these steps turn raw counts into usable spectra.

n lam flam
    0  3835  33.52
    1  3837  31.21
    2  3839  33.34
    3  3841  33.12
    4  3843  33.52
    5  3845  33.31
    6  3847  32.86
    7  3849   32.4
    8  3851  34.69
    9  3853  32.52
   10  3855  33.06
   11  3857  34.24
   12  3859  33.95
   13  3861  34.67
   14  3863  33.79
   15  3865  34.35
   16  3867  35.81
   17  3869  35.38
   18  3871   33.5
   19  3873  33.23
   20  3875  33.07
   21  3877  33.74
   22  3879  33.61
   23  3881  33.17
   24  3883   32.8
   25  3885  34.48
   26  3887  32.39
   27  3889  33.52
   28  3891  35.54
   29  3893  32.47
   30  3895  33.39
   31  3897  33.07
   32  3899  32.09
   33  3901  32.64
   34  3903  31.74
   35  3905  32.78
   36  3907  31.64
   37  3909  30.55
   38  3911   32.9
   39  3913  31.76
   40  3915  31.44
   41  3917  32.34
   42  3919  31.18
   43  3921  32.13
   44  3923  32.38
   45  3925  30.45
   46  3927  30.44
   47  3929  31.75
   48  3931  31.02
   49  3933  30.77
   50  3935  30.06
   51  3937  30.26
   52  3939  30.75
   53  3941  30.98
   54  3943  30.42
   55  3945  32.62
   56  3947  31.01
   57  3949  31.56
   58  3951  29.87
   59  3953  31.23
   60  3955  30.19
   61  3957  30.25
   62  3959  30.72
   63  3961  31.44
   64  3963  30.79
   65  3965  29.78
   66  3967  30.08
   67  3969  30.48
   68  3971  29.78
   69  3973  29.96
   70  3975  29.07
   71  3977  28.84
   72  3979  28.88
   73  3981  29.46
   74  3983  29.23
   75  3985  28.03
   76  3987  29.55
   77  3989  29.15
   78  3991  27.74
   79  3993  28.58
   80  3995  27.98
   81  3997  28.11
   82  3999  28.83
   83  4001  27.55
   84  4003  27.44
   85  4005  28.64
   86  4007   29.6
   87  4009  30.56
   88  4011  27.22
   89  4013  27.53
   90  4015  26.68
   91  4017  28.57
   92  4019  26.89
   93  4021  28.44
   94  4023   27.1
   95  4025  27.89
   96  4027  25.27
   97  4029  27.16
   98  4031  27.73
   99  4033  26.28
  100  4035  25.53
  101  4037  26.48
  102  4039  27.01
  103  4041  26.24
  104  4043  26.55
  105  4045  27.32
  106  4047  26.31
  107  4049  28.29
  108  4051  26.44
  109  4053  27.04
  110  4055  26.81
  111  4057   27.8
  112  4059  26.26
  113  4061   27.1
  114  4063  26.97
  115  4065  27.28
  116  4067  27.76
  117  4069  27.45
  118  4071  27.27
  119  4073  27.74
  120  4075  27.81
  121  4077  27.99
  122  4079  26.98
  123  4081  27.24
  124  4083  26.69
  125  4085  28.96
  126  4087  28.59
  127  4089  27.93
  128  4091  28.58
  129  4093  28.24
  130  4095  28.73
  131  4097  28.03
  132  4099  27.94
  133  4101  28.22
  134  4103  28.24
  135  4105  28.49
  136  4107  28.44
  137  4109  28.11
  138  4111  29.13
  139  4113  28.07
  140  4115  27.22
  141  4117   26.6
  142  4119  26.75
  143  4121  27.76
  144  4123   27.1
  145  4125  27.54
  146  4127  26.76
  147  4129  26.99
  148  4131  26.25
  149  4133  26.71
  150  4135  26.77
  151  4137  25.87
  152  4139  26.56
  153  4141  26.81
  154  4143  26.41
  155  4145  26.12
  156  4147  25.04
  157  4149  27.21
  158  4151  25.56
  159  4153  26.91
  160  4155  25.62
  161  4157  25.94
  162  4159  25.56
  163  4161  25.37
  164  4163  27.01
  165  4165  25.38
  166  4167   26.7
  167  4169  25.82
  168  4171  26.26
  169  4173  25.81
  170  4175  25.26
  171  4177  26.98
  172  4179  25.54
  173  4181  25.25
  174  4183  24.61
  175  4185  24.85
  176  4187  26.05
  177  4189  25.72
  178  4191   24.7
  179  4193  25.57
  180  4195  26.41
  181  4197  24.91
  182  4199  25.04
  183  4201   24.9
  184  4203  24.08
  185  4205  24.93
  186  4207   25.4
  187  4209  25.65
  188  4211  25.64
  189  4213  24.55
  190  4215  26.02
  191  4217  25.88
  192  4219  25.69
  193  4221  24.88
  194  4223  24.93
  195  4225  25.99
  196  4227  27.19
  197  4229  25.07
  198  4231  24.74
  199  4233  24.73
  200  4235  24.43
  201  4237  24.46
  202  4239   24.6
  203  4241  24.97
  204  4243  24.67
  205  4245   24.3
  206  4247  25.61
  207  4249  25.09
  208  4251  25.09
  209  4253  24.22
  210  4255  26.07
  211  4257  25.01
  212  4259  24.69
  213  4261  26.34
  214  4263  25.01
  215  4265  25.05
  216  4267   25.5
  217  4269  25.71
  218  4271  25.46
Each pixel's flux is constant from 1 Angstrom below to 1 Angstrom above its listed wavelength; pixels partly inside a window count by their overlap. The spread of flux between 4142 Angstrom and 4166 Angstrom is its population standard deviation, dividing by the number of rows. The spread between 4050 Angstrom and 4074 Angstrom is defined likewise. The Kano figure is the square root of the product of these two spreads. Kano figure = 0.57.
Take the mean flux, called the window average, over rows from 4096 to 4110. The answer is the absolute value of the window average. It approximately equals 28.2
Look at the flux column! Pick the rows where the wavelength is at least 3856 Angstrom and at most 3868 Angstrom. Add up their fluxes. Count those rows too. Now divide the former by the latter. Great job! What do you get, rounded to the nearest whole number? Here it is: 34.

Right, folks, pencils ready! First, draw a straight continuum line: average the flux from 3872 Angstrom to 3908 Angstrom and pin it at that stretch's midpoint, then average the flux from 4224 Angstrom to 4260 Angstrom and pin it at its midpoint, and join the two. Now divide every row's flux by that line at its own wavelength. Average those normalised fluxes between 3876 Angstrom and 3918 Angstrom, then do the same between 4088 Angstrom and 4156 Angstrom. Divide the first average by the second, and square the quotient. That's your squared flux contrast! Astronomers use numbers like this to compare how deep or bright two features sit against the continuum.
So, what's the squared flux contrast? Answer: 1.03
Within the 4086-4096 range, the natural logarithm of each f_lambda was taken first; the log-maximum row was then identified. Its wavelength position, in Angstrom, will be 4095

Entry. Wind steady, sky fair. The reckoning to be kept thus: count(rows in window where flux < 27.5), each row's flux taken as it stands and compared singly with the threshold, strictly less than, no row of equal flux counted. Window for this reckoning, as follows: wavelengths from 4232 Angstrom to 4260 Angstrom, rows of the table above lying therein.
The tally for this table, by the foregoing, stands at 14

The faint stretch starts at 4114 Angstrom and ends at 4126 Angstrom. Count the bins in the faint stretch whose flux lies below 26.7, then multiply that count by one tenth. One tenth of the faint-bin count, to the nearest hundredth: 0.10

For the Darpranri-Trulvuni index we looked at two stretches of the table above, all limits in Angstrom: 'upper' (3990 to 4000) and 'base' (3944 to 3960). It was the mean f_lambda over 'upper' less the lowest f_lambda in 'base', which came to -1.6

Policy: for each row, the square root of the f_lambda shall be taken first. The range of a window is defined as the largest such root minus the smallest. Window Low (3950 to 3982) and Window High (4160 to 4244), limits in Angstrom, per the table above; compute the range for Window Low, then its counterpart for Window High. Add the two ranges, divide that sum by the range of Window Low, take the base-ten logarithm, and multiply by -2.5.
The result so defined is -0.90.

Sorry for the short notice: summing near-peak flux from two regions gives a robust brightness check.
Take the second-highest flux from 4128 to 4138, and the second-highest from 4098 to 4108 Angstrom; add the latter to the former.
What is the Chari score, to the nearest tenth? 55.2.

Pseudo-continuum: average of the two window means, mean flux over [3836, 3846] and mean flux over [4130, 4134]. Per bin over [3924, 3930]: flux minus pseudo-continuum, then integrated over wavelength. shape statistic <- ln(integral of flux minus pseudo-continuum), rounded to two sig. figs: 2.0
